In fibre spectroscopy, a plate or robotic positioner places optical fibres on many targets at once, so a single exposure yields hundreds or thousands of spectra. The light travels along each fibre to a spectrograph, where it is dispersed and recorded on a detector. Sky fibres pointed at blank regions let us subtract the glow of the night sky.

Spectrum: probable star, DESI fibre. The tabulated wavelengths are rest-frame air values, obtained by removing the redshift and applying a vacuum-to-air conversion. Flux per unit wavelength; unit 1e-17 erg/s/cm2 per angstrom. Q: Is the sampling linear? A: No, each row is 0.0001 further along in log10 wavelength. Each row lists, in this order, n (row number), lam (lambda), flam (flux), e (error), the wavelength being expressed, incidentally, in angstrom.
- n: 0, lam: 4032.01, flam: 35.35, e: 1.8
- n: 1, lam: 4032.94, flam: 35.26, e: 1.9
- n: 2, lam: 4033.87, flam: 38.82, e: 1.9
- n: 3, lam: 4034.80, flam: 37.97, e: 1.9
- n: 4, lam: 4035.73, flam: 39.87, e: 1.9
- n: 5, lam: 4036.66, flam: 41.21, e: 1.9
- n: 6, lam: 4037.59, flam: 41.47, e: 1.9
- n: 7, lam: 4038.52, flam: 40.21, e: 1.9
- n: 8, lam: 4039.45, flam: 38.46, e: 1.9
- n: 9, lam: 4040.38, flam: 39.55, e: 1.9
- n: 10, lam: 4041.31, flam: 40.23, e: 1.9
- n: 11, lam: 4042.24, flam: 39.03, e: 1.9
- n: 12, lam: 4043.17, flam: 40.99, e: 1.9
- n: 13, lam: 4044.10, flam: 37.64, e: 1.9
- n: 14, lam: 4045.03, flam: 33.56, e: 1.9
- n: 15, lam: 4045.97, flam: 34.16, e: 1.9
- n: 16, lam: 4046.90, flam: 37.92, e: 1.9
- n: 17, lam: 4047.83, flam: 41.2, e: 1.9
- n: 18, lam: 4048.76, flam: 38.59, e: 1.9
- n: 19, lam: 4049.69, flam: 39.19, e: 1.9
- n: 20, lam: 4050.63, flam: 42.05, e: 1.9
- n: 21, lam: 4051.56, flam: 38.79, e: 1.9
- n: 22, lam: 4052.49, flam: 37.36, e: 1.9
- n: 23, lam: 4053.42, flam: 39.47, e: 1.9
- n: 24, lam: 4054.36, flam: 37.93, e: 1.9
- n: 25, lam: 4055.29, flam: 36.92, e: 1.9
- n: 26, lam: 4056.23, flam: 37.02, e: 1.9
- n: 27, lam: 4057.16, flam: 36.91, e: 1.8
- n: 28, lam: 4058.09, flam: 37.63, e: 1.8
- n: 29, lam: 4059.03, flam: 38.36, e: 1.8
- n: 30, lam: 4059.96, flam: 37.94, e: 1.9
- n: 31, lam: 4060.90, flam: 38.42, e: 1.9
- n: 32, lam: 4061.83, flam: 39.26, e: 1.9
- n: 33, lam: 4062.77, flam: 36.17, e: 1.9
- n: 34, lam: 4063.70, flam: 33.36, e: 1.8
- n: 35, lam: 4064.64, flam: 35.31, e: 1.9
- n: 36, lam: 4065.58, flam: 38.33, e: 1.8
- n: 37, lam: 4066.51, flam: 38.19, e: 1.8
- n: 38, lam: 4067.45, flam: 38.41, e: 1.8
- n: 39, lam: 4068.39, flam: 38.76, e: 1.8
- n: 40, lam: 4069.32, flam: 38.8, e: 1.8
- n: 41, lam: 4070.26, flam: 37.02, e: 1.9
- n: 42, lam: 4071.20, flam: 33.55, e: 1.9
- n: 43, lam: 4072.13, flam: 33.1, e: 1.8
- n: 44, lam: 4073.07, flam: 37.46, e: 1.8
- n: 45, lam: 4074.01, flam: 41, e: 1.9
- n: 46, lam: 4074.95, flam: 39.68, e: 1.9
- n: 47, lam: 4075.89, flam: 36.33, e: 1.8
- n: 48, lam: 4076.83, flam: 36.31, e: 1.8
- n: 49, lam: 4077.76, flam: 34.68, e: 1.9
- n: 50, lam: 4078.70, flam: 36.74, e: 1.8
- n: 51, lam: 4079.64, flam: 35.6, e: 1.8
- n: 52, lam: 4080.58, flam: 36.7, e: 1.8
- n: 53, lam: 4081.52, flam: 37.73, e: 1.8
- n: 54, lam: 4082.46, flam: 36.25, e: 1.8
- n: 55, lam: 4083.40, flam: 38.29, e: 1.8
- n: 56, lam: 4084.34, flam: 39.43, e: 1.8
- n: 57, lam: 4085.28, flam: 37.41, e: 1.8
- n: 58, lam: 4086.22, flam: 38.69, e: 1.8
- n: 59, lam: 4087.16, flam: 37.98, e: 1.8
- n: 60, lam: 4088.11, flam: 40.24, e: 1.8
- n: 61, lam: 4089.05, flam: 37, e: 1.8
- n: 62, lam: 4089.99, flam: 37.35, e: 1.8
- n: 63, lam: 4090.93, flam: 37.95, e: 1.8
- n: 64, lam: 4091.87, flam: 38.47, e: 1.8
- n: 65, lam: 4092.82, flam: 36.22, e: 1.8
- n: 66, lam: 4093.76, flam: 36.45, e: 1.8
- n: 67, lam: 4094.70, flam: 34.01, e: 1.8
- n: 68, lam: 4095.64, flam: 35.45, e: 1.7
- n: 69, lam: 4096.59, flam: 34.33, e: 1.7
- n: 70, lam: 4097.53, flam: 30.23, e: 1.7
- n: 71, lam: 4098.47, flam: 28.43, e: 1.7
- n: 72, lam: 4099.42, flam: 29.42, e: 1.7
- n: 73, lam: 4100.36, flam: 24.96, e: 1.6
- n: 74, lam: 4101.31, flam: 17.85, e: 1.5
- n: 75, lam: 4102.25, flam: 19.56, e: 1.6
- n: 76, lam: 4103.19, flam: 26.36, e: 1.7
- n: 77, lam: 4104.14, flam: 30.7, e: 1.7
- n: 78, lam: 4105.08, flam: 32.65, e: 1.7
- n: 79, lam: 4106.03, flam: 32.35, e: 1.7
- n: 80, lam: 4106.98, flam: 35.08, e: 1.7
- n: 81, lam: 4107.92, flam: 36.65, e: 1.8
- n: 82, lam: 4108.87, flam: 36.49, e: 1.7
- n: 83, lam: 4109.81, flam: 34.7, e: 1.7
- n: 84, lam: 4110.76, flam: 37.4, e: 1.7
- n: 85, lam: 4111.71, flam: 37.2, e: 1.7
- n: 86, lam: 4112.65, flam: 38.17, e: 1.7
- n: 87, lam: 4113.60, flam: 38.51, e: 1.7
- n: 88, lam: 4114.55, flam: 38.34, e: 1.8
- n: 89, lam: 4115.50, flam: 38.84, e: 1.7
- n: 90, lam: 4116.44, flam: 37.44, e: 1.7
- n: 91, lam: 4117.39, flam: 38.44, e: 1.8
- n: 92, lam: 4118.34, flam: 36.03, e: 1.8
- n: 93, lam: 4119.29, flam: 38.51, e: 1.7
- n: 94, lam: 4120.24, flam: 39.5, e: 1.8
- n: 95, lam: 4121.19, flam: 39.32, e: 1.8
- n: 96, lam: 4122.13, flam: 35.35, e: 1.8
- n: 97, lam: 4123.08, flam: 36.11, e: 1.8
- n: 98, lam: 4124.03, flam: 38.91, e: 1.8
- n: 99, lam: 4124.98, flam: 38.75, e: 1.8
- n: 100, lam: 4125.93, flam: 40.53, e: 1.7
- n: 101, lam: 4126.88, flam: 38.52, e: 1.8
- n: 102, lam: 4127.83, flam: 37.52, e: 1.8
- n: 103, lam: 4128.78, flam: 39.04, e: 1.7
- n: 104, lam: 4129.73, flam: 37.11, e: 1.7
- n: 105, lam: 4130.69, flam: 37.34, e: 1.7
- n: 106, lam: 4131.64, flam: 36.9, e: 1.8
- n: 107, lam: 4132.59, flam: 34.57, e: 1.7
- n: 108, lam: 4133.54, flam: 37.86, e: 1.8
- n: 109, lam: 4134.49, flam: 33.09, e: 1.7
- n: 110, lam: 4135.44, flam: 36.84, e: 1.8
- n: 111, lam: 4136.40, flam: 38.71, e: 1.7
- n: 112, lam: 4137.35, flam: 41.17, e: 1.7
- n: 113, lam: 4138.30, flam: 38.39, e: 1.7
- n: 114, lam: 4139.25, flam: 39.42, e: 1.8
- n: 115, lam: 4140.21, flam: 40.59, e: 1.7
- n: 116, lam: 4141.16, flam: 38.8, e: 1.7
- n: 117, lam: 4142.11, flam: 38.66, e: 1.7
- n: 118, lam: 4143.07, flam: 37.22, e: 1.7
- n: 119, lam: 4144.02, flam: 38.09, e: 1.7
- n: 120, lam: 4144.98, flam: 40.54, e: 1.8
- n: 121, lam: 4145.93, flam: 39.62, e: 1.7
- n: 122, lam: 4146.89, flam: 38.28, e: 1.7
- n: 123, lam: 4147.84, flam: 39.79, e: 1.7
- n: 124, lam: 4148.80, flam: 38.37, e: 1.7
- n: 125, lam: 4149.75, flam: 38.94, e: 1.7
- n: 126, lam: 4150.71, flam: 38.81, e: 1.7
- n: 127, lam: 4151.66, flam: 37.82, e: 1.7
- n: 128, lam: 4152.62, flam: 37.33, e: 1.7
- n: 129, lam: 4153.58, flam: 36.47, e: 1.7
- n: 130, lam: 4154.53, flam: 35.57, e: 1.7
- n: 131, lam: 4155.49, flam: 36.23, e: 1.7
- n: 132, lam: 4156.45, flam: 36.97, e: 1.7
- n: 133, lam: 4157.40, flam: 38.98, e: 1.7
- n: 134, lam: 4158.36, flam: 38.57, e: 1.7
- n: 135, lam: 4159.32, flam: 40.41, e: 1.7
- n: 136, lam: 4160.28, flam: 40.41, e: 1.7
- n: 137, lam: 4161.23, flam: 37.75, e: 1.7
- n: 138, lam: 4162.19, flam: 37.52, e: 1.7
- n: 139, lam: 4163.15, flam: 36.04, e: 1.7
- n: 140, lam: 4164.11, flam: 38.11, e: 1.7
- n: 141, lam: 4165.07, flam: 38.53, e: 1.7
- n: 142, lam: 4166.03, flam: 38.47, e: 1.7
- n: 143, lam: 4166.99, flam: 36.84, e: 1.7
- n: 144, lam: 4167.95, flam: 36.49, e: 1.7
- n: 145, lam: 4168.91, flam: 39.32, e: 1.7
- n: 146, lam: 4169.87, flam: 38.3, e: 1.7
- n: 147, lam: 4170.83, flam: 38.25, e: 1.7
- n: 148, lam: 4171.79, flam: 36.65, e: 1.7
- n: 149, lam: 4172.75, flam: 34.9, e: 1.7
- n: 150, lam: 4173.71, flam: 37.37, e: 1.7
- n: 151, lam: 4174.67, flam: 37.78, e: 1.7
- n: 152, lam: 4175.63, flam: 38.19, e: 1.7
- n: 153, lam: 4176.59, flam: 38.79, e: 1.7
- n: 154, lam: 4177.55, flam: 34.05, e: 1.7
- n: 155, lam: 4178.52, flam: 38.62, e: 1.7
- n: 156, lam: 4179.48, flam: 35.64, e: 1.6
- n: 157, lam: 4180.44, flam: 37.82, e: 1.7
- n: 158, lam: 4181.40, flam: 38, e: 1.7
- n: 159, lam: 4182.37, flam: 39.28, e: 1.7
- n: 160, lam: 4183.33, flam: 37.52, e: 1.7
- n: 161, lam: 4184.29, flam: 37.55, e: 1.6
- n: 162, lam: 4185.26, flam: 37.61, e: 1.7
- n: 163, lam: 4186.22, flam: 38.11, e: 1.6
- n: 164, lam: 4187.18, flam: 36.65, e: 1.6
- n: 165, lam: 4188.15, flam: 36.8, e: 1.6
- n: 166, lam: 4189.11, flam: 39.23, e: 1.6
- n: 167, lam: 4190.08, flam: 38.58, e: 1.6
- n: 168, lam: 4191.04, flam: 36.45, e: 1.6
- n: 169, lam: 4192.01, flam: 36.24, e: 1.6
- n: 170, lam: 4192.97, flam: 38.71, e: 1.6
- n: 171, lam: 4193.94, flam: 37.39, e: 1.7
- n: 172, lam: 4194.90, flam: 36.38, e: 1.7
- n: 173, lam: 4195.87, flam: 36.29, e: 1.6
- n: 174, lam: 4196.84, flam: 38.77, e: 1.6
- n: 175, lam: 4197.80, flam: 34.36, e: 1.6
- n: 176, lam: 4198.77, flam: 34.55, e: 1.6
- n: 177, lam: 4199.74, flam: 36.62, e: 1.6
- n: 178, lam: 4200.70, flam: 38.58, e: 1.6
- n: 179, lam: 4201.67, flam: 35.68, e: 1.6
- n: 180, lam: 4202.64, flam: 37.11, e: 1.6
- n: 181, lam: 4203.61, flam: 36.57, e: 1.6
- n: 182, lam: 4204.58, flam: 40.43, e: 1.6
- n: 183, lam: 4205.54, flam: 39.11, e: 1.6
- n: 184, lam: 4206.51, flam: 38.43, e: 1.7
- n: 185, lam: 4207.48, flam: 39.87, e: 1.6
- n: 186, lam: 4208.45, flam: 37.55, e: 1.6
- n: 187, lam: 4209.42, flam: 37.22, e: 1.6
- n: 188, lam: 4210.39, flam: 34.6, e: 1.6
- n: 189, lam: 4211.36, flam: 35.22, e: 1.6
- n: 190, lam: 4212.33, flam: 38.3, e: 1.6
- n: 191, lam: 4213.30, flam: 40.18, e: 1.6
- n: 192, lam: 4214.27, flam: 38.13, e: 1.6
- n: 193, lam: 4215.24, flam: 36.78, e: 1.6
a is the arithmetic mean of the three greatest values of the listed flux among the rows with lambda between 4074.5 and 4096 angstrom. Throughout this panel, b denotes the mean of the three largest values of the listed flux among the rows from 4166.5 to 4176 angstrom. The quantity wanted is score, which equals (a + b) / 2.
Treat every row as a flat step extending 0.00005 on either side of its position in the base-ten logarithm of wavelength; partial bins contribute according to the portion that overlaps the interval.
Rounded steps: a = 39.8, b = 38.6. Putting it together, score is 39.20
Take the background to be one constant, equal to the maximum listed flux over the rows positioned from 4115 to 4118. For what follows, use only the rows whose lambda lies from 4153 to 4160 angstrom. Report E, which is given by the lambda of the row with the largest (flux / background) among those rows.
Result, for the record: 4159.32 angstrom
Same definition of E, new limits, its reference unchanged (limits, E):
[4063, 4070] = 4069.32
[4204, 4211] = 4204.58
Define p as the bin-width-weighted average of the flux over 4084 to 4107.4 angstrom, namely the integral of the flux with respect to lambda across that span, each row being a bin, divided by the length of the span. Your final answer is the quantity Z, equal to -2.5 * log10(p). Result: -3.80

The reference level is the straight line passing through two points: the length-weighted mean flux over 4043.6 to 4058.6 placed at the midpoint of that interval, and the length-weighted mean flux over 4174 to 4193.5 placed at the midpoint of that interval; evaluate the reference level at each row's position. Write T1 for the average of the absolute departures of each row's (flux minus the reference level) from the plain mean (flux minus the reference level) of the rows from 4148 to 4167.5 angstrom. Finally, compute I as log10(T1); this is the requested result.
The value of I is 0.02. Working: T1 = 1.05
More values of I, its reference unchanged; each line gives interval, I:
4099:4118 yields 0.71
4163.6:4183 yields 0.04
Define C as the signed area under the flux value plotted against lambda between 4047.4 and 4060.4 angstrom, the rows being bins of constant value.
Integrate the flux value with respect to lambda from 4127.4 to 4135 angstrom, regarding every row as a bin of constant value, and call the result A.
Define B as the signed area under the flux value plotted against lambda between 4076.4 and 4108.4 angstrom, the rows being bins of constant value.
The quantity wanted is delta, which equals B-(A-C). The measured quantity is 1311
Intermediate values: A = 279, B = 1089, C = 501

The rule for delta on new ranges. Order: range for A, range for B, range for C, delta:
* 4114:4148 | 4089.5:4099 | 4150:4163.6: -452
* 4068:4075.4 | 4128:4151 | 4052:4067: 1164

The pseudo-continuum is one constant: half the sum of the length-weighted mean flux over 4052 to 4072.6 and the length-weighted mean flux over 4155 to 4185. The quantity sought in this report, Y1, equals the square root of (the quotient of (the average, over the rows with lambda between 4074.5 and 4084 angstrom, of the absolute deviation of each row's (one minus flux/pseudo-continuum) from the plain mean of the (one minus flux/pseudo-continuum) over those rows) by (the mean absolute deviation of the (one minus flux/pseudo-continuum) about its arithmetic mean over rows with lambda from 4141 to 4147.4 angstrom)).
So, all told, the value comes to 1.2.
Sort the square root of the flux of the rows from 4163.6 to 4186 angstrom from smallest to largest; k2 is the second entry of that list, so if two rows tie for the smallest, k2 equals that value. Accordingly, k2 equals 5.91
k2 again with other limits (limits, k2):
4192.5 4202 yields 5.88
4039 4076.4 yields 5.78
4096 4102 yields 5.00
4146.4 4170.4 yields 6.00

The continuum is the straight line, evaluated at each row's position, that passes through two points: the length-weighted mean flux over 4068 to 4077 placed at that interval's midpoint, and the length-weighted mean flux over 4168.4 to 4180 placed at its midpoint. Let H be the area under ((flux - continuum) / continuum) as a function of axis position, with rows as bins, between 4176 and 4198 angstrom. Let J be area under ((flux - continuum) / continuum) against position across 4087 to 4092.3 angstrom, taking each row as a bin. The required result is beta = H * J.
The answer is 0.00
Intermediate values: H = 0.0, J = 0.13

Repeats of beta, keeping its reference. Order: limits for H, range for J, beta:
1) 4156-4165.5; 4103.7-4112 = -0.14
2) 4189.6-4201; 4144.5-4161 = -0.07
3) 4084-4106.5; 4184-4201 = 0.25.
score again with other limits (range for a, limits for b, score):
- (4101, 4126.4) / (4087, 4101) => 39.34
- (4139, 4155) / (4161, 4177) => 39.59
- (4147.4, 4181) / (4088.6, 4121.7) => 39.71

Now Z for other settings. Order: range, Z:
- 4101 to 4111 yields -3.73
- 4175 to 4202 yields -3.93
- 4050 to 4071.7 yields -3.94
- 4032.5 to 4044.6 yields -3.99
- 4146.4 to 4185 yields -3.94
